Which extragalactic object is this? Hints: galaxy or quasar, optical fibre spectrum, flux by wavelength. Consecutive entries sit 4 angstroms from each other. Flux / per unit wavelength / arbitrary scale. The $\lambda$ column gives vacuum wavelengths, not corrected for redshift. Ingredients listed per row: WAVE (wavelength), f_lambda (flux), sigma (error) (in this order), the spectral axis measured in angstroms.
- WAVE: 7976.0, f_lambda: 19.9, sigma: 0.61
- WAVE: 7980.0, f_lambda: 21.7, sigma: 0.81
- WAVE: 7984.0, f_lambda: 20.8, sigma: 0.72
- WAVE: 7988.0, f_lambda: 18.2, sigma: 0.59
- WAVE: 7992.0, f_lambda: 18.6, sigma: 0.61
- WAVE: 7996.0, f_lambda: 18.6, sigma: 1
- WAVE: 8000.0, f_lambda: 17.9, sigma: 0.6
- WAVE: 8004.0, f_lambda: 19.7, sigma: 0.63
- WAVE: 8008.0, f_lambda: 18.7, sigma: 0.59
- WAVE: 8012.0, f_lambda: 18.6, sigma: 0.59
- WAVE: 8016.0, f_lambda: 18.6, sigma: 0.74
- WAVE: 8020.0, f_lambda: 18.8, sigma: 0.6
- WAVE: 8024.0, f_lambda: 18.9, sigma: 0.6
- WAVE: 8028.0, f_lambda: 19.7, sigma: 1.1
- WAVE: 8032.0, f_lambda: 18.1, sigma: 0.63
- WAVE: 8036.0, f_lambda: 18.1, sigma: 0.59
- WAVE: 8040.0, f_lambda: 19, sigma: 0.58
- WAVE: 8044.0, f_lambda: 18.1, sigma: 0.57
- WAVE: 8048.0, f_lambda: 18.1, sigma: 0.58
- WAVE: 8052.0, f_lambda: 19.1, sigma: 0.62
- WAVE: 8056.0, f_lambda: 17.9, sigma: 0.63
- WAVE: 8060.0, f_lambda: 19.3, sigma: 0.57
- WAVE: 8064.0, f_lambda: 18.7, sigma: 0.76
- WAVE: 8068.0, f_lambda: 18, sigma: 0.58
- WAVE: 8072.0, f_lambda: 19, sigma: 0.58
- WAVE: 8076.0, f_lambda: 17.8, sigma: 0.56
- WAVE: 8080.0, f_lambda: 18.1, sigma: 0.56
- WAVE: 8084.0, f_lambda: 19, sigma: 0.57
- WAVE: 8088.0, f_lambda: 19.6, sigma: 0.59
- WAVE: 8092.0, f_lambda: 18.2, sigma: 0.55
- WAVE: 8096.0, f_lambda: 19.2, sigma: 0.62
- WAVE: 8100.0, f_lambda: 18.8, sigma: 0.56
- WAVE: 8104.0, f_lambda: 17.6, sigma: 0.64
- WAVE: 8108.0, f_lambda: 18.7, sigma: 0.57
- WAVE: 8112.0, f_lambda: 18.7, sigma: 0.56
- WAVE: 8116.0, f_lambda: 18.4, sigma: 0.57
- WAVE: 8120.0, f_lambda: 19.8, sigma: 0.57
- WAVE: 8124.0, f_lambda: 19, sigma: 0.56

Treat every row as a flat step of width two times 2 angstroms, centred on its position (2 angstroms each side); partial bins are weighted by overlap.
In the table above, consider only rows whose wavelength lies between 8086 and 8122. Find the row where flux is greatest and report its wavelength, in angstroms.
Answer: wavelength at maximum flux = 8120.0 angstroms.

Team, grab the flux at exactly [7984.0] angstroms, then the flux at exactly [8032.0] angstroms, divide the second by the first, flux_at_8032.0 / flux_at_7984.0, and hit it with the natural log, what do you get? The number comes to -0.14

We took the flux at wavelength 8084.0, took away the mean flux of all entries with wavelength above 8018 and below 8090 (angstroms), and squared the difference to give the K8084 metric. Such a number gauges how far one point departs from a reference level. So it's 0.139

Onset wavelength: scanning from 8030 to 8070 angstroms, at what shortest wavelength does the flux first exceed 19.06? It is 8052.0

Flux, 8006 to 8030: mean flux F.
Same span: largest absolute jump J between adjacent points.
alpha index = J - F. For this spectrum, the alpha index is -18.1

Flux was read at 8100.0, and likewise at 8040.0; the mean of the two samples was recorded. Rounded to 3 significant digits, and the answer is 18.9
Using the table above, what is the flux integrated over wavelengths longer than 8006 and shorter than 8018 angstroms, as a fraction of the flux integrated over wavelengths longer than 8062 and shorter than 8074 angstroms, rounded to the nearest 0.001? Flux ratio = 1.004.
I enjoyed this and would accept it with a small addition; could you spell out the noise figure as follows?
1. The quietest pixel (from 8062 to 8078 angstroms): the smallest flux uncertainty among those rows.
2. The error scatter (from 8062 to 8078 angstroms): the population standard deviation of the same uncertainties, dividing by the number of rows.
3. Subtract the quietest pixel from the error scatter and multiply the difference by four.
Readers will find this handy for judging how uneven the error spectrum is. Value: -1.92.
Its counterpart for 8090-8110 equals -2.06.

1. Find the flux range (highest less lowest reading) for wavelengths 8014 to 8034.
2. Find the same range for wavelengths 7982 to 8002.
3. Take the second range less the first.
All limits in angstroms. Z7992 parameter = 1.3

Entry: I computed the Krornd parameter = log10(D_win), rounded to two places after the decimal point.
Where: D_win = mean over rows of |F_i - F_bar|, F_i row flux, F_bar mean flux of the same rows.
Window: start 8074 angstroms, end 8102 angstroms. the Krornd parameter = -0.26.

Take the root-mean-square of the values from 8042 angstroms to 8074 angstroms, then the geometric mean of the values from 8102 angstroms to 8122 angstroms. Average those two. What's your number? 18.6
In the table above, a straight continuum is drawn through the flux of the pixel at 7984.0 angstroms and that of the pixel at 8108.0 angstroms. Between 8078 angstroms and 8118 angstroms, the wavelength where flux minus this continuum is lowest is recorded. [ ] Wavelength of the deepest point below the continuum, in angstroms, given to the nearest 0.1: 8104.0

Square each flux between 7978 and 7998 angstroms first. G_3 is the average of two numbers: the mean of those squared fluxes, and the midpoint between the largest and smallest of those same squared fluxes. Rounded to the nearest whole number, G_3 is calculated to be 393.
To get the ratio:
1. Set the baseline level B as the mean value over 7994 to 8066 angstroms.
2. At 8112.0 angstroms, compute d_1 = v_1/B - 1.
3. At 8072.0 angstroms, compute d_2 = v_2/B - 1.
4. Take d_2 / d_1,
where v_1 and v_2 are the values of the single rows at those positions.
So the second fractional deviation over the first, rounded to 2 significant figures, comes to 8.7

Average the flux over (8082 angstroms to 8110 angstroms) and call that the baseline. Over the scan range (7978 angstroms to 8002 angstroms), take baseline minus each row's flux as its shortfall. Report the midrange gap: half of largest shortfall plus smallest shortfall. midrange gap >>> -1.07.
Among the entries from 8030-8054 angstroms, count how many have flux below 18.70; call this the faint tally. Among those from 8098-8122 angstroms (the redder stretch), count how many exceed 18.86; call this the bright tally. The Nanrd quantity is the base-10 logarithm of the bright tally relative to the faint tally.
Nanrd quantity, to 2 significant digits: -0.60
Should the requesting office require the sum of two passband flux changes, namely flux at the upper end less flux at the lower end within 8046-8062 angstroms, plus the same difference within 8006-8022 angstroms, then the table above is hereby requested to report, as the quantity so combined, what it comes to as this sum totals 1.3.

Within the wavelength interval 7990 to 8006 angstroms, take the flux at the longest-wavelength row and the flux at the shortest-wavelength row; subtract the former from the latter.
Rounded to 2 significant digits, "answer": -1.1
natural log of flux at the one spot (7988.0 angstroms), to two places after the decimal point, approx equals 2.90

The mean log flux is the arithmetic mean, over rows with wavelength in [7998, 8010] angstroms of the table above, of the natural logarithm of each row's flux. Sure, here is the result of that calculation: 2.931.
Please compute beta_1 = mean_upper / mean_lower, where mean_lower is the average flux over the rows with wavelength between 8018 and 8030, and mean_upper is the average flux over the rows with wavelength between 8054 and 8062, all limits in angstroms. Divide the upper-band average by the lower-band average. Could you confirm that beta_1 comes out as 0.97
